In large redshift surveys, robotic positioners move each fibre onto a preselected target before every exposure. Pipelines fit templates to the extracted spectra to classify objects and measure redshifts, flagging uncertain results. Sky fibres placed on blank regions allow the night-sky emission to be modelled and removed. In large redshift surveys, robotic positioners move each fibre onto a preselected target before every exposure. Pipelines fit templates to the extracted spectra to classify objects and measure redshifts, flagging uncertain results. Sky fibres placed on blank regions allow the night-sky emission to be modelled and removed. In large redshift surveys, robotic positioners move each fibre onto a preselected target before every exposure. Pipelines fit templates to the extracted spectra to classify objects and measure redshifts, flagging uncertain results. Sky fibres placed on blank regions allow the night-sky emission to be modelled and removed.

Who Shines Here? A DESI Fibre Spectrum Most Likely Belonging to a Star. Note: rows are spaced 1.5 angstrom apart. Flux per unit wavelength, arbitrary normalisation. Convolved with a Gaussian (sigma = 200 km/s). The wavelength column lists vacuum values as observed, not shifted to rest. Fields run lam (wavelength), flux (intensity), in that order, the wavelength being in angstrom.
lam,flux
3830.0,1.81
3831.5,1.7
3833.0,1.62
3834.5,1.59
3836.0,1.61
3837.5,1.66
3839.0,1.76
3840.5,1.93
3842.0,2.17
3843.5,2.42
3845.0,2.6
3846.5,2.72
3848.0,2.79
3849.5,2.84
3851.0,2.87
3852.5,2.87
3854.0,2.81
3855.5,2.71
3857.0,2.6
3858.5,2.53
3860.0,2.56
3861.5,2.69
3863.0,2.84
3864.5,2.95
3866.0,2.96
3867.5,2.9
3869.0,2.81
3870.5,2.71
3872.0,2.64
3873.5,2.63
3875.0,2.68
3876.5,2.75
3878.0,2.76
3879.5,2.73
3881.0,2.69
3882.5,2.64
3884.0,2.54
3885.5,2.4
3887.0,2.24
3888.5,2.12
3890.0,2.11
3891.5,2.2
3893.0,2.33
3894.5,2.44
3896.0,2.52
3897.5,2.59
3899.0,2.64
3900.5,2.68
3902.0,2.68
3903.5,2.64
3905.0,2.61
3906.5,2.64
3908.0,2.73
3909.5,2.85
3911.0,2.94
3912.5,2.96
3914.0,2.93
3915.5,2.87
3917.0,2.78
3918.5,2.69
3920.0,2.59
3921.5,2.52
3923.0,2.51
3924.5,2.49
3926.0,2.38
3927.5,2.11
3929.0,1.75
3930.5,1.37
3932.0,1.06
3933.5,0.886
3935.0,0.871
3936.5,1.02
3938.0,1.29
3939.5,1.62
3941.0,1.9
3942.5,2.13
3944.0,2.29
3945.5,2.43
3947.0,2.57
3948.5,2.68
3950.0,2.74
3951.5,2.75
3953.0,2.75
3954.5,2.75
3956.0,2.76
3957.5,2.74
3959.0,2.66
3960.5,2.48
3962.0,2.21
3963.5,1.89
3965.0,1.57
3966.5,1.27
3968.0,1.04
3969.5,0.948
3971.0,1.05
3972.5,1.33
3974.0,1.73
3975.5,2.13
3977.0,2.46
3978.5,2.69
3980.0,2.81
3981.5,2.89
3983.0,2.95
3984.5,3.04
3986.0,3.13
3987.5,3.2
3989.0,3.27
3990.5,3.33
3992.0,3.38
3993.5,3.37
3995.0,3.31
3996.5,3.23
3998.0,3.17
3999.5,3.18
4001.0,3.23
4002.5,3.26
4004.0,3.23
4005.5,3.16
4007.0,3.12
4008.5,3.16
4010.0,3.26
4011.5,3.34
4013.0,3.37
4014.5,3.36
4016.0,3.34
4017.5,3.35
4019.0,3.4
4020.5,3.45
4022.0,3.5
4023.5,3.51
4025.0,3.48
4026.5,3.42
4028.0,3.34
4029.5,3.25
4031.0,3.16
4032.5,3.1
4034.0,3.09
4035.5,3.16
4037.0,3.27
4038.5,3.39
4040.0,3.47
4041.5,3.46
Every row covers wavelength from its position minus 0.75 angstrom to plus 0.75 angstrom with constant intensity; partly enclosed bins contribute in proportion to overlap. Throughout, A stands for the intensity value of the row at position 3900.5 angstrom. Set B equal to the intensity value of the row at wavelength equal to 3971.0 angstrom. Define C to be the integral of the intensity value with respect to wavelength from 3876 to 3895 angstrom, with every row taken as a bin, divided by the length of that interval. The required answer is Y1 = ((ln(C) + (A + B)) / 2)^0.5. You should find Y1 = 1.52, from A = 2.68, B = 1.05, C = 2.5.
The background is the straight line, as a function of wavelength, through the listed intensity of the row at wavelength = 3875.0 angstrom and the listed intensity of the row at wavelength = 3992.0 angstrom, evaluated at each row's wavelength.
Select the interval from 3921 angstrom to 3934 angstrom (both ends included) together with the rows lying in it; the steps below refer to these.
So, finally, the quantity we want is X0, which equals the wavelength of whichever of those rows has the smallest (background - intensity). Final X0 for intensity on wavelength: 3921.5 angstrom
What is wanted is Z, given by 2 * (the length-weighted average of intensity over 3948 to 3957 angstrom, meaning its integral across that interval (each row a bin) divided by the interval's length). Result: 5.5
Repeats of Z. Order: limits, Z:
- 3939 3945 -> 4.0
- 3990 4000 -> 6.6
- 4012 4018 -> 6.7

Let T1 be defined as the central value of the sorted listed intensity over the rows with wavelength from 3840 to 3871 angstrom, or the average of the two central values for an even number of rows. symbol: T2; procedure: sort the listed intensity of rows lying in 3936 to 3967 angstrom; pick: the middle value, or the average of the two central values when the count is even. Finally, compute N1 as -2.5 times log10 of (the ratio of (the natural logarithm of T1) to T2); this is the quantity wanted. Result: 0.96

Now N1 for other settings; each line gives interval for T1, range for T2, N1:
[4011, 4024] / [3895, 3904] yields 0.84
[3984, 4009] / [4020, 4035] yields 1.15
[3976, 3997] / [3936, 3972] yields 0.73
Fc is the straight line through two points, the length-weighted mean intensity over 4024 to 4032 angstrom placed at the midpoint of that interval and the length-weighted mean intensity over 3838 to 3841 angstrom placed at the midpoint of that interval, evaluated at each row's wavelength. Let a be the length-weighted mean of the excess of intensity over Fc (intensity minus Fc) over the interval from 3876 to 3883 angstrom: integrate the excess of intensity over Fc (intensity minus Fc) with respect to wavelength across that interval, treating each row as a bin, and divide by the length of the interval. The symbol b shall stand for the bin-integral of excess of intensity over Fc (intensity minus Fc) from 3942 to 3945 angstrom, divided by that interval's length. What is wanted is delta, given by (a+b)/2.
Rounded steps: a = 0.57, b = -0.4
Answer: 0.1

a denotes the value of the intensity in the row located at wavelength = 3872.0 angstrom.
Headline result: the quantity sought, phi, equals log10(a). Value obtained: 0.42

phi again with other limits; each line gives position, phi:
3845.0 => 0.41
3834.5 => 0.20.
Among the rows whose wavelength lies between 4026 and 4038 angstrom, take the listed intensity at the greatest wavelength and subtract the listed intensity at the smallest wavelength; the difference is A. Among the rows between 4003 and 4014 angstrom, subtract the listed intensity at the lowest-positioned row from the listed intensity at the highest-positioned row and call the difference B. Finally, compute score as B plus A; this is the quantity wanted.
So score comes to -0.01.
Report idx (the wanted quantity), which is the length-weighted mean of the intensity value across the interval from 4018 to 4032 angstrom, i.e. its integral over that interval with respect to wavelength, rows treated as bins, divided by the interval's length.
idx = 3.4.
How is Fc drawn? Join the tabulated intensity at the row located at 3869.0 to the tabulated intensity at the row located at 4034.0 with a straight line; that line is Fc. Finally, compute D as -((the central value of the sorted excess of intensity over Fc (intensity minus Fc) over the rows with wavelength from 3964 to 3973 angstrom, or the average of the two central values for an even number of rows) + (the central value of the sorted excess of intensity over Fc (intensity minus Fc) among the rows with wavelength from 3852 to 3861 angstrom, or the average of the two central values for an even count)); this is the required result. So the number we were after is 2.0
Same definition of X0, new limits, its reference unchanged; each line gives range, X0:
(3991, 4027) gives 3992.0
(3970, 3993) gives 3992.0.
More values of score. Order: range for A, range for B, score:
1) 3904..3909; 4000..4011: 0.15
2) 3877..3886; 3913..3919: -0.60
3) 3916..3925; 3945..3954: 0.03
